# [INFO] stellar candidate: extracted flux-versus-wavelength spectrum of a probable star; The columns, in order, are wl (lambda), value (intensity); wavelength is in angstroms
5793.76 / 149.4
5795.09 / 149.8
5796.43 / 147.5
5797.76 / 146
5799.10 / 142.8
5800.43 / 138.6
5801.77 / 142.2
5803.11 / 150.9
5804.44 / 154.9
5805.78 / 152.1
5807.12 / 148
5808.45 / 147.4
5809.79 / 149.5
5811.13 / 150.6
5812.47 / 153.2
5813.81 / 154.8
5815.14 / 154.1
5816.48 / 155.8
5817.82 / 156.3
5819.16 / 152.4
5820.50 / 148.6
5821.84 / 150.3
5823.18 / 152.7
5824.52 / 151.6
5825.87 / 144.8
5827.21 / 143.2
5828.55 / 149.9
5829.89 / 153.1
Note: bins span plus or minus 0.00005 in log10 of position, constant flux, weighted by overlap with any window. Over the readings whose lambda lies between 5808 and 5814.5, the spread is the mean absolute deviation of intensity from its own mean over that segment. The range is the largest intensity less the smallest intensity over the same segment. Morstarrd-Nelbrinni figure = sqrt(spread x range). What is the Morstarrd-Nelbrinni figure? 4.14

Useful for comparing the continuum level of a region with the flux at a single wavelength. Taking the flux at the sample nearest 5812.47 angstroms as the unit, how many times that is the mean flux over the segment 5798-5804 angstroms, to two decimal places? 0.94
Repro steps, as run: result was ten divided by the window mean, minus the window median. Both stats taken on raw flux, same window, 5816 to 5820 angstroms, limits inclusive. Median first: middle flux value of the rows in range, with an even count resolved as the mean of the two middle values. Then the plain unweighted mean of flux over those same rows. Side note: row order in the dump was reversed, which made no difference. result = -156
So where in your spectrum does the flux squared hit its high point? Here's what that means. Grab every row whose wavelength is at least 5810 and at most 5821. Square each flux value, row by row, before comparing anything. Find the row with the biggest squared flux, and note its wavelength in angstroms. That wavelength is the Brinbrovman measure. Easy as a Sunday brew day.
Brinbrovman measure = 5817.82 angstroms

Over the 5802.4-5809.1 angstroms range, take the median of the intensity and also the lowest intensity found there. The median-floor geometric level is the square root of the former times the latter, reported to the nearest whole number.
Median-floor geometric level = 149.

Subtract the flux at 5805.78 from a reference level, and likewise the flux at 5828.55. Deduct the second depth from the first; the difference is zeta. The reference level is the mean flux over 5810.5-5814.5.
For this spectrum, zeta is -2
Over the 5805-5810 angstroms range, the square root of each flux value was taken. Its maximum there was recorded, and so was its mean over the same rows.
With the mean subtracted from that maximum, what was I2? 0.12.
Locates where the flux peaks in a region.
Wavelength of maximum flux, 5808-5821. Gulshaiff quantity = 5817.82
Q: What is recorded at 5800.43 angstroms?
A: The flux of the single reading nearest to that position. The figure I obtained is 138.6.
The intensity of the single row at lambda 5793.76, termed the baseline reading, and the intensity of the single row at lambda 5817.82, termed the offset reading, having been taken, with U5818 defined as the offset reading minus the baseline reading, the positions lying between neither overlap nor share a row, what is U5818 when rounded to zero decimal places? 7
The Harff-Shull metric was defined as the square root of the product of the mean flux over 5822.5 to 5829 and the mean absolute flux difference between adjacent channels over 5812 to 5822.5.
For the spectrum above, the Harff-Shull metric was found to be 17.2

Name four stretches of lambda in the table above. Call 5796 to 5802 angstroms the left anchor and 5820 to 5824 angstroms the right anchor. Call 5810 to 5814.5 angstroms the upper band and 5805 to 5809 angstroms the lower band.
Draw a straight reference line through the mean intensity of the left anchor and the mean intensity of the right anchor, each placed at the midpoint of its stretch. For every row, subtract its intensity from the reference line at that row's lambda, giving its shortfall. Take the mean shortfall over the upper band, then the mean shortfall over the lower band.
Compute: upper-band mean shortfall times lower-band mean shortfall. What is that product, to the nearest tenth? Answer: 17.0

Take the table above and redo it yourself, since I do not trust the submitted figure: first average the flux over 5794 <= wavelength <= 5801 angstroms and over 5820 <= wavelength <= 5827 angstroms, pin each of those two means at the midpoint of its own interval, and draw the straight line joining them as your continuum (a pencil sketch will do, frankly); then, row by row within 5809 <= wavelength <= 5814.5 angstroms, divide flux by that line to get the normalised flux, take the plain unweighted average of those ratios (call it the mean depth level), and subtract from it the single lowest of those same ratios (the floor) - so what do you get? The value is 0.015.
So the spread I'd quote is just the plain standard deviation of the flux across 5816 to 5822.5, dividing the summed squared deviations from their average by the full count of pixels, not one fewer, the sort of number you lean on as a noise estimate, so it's 3.0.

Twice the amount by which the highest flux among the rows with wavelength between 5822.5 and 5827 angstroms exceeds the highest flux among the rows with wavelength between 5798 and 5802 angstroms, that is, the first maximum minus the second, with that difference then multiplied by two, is 20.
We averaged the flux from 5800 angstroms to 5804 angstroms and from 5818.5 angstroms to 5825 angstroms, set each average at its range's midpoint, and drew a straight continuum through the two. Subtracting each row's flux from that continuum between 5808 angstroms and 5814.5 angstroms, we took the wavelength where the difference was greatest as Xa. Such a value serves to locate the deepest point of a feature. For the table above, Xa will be 5808.45 angstroms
